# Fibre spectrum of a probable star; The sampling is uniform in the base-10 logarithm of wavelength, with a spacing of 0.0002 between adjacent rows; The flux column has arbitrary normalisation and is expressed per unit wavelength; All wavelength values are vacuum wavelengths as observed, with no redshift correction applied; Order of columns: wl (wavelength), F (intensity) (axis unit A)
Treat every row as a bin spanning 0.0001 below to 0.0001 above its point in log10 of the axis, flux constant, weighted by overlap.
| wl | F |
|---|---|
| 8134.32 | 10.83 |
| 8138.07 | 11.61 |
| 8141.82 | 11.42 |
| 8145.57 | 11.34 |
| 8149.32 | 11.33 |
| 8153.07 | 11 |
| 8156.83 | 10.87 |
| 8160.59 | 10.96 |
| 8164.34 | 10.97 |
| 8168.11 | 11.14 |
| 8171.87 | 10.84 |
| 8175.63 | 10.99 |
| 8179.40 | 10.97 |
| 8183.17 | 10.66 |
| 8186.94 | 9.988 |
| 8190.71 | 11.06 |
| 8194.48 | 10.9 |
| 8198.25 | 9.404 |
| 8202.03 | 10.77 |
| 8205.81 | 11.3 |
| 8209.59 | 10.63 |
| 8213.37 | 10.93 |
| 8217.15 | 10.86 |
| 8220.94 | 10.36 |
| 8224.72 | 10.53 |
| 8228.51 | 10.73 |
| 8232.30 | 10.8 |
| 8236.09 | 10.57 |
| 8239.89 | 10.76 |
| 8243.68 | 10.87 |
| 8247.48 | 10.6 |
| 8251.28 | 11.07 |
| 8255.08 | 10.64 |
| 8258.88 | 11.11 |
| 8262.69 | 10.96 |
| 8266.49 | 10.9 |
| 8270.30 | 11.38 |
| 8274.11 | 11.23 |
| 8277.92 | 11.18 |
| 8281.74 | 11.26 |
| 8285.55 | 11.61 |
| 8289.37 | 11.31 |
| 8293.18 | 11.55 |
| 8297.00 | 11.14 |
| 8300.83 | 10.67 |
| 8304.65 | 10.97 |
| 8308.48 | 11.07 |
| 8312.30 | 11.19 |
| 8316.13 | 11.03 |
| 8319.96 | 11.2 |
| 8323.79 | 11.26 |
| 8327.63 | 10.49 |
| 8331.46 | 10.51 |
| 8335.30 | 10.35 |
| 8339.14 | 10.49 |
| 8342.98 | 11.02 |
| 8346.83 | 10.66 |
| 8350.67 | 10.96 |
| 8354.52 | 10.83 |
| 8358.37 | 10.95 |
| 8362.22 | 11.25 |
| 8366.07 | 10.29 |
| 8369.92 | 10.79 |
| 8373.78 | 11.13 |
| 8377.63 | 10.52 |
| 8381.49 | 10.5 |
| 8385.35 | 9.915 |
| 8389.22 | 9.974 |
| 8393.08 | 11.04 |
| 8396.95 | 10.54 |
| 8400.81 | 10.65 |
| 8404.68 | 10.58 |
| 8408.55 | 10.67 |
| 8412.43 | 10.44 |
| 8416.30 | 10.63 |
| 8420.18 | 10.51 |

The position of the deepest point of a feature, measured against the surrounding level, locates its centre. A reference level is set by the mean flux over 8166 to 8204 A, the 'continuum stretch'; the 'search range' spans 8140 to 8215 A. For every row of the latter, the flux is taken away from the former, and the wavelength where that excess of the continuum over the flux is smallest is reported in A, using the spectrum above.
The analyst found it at 8141.82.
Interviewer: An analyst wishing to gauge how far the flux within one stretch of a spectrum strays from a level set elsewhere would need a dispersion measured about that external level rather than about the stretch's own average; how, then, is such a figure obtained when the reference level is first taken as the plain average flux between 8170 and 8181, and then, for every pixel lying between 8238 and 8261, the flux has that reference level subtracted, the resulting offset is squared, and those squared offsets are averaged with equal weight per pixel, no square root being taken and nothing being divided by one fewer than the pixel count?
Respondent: 0.05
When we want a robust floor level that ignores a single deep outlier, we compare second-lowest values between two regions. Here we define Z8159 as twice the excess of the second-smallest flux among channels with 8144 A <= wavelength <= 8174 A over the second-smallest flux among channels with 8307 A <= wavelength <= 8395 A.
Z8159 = 1.79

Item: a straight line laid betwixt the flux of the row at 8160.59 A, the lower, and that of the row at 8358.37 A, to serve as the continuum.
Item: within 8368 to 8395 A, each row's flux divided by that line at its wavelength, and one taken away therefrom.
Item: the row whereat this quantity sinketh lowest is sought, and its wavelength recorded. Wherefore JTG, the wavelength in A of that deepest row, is 8385.35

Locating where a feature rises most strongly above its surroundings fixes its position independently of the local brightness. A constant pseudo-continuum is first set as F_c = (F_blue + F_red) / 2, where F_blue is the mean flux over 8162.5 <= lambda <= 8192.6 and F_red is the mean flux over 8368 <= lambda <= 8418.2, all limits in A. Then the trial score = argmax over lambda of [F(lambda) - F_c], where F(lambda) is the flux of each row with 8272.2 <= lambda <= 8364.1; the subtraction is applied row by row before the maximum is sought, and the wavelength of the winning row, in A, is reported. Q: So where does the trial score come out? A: 8285.55 A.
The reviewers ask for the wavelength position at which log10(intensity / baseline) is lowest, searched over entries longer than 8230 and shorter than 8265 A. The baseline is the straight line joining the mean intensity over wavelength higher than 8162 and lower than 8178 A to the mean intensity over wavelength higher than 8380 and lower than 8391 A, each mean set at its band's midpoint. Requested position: 8236.09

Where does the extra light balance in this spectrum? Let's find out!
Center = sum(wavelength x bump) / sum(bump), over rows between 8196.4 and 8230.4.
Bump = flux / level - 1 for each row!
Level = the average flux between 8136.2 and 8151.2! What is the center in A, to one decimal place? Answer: 8211.9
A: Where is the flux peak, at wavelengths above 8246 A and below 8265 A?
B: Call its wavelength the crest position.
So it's 8258.88 A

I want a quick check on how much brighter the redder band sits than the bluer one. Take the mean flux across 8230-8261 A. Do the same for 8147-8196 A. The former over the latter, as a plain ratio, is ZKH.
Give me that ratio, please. 0.99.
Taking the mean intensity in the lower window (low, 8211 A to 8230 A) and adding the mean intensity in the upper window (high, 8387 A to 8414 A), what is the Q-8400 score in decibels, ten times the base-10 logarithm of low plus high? 13.3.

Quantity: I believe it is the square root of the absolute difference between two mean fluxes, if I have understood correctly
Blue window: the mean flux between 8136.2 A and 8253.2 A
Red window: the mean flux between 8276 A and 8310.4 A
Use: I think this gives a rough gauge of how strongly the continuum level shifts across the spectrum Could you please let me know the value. 0.59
